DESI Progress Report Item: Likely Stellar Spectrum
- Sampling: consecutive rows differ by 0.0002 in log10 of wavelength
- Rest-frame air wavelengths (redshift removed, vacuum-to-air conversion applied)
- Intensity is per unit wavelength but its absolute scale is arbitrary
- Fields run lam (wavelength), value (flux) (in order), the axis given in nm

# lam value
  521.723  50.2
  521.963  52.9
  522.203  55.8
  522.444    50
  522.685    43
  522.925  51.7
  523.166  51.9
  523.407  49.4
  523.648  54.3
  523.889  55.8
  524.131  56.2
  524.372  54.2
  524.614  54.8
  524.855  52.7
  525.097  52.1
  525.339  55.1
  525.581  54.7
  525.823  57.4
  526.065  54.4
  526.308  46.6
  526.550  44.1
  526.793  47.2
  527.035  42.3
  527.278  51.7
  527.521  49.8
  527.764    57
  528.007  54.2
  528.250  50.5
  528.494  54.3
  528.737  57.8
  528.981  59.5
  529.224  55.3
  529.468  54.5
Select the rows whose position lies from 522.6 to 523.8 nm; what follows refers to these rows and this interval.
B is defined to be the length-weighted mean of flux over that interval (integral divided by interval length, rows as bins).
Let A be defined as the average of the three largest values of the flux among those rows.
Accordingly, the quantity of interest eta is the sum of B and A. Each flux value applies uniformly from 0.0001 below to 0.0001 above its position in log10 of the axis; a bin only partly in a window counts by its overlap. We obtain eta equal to 103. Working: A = 52.6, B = 50.5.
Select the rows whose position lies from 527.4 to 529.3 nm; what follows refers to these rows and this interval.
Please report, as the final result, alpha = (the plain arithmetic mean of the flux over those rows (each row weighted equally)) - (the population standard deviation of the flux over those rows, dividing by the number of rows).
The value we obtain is 52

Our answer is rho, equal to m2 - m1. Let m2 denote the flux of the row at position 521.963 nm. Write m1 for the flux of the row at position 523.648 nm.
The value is -1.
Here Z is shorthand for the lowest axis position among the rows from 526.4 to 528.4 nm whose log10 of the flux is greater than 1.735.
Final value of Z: 527.764 nm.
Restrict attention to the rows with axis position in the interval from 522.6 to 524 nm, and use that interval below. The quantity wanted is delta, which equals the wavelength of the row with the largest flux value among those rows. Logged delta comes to 523.889 nm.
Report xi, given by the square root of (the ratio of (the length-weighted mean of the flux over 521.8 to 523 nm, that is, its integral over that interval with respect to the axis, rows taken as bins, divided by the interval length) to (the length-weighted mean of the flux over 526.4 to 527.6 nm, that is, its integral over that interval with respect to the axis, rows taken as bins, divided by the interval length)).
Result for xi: 1.04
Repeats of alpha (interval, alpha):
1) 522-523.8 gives 47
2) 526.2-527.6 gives 44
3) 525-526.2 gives 53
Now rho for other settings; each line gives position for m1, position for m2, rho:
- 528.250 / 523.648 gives 4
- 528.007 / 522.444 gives -4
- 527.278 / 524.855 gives 1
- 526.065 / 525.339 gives 1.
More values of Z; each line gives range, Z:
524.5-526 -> 524.614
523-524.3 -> 523.889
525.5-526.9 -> 525.581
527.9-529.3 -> 528.737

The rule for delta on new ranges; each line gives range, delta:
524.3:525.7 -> 525.339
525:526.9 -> 525.823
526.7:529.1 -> 528.981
